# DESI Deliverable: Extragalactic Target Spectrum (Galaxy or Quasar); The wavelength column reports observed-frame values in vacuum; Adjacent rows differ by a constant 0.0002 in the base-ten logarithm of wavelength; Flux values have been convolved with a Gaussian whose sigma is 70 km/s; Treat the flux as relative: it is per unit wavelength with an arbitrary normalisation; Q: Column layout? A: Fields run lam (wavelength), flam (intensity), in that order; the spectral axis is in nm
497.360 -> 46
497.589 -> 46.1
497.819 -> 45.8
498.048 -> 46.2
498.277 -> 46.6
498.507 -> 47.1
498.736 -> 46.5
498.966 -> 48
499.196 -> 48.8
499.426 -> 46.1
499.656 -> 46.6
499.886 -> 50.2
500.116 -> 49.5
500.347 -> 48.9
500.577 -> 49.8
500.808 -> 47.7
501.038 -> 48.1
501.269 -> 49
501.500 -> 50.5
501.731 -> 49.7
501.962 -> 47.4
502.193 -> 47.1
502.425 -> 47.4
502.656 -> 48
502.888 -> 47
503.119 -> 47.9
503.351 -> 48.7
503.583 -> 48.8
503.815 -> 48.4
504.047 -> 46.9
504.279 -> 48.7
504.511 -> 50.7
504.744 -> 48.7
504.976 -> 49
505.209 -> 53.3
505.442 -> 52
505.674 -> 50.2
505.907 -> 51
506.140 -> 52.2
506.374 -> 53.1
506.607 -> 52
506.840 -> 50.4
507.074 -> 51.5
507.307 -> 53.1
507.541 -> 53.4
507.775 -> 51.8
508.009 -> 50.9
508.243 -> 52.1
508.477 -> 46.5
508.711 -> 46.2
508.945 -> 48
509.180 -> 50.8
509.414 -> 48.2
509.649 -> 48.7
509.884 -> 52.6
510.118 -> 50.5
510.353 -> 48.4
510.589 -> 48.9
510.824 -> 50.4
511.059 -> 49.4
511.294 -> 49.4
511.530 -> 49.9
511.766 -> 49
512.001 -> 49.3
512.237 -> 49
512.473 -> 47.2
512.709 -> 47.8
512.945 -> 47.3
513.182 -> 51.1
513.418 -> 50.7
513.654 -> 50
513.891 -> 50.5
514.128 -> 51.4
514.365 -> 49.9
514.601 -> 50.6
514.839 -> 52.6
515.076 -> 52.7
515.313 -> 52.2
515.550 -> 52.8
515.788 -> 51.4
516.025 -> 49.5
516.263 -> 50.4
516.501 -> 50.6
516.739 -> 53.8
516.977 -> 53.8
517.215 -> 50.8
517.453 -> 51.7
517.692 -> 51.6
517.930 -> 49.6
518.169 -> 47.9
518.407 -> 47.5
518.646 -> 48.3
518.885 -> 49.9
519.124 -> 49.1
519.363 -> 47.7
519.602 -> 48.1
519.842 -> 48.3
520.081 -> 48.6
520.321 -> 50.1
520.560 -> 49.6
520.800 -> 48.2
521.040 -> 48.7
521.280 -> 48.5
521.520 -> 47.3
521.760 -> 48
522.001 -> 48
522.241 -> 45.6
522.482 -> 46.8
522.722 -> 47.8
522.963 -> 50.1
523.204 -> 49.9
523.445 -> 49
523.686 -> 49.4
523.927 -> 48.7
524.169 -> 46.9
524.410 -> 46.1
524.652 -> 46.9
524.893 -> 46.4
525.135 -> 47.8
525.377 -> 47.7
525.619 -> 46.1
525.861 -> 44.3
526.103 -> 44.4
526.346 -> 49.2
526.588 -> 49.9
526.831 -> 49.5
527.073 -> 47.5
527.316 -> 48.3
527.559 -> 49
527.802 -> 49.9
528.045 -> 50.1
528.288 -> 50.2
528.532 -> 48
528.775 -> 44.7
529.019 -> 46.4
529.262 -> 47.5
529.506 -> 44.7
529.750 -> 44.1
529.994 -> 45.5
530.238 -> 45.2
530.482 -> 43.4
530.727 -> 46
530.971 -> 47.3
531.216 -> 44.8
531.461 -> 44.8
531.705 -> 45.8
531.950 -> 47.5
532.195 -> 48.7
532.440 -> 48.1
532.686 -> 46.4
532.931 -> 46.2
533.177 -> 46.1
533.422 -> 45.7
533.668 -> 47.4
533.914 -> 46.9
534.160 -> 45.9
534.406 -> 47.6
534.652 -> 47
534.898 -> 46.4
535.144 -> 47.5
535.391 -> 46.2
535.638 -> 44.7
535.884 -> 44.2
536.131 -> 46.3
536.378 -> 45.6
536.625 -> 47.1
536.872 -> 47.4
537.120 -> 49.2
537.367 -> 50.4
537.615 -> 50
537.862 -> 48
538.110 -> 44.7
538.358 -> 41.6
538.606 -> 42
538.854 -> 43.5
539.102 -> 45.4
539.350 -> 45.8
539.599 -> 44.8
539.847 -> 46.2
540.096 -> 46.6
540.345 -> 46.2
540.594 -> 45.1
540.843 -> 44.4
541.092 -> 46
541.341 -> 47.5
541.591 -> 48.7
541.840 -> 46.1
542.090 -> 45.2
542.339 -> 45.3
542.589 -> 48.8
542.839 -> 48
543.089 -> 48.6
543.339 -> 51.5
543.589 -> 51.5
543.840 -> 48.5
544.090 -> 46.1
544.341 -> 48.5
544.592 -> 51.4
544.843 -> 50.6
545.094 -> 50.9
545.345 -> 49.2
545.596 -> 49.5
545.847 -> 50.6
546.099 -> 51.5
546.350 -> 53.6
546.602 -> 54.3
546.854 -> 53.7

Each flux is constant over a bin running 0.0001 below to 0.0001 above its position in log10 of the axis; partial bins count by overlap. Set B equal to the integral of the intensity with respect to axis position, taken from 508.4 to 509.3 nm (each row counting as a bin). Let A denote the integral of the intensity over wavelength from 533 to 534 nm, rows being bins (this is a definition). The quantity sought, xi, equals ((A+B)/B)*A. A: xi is 97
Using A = 46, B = 43.2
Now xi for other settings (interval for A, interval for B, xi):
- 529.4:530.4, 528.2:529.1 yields 92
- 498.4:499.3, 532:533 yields 82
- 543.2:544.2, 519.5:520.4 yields 105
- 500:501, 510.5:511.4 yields 103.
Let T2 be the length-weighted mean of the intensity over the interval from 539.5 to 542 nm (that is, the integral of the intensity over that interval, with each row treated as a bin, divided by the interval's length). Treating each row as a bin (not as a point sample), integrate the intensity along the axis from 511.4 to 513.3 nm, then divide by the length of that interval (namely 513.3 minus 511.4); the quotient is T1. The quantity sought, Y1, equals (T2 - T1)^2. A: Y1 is 7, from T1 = 48.8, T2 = 46.2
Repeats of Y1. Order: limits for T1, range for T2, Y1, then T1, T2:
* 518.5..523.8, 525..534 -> 3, 48.5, 46.9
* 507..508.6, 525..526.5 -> 22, 51.3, 46.6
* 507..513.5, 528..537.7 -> 9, 49.7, 46.6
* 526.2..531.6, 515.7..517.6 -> 20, 47.1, 51.5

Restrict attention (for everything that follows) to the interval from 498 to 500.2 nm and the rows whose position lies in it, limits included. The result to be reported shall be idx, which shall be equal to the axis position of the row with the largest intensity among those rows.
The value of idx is 499.886 nm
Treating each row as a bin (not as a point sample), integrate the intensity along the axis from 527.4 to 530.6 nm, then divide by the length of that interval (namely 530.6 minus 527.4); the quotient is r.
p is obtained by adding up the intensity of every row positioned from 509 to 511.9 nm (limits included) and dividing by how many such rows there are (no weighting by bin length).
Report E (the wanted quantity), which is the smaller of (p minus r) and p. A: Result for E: 2.8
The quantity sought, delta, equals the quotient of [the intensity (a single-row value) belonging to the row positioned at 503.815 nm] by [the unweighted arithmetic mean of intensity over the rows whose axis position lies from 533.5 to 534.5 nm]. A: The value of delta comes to 1.03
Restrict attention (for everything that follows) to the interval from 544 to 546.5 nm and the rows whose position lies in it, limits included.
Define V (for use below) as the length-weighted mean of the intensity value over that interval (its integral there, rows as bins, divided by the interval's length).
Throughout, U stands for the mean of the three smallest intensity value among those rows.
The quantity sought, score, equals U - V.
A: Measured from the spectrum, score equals -2.3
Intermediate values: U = 47.9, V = 50.3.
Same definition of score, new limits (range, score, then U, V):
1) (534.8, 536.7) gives -1.1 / 44.8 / 46.0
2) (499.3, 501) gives -1.6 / 46.8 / 48.4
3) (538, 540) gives -1.9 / 42.4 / 44.3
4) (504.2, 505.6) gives -1.7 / 48.8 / 50.5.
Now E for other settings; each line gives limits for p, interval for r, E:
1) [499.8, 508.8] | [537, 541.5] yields 3.7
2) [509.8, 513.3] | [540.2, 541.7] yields 3.1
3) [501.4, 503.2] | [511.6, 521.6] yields -1.8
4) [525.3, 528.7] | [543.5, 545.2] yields -1.4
